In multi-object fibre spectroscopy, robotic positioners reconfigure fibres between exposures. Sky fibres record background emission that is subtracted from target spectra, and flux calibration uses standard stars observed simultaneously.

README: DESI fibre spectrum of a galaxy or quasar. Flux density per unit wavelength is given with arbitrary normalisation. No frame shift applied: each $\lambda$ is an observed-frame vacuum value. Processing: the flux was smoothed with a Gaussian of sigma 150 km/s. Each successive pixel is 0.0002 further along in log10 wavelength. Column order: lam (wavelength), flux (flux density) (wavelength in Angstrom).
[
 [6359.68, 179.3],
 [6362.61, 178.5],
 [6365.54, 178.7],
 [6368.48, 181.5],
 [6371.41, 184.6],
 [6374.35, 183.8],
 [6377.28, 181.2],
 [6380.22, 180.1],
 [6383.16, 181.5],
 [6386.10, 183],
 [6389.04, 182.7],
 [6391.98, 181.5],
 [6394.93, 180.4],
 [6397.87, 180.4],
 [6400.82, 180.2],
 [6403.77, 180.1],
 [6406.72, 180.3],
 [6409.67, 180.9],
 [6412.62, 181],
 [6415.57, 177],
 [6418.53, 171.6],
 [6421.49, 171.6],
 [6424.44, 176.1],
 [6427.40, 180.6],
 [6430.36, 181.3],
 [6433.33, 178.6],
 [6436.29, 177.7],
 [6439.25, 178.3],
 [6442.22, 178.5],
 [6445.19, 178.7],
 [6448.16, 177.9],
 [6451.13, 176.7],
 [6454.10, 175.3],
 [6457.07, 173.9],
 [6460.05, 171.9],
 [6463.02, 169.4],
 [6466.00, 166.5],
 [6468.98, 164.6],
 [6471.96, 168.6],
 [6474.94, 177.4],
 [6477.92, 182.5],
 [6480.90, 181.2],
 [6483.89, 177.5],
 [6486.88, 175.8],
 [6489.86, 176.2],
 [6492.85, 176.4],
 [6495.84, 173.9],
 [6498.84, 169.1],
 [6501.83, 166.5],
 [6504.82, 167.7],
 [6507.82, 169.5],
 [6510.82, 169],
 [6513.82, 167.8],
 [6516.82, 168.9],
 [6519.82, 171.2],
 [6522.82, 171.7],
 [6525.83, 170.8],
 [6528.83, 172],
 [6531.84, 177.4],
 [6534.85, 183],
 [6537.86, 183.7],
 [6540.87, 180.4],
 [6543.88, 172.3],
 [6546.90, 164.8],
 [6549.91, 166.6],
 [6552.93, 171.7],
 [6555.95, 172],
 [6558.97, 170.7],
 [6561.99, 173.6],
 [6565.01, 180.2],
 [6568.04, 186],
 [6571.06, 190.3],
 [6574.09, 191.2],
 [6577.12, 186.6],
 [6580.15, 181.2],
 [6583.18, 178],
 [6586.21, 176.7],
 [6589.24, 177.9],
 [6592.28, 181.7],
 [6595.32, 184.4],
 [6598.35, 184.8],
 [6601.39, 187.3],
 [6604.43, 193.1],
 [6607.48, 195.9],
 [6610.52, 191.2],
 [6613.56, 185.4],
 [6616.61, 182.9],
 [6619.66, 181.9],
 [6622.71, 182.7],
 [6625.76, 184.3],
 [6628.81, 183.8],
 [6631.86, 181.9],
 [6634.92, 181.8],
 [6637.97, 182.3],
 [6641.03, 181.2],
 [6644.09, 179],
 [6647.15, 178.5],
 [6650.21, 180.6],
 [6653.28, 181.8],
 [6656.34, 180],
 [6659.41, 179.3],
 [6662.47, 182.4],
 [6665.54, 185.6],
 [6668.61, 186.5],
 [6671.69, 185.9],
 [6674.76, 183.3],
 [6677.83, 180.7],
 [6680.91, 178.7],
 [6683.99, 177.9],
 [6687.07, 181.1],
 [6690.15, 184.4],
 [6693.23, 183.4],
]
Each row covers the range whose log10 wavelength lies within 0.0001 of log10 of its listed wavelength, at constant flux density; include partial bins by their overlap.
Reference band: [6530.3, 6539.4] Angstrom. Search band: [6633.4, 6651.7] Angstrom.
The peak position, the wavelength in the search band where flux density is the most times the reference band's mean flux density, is 6637.97 Angstrom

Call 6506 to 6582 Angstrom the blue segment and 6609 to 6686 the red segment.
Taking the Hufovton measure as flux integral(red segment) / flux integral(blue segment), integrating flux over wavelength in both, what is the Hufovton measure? 1.05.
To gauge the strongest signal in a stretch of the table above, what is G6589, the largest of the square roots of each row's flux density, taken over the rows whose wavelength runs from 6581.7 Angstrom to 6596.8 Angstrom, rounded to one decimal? 13.6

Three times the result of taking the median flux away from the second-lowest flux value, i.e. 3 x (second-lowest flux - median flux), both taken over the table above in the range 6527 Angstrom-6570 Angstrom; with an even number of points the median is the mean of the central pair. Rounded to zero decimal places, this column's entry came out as -19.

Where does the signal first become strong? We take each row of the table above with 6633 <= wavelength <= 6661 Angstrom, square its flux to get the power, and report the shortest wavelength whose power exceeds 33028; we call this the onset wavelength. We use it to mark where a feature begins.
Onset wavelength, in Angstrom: 6634.92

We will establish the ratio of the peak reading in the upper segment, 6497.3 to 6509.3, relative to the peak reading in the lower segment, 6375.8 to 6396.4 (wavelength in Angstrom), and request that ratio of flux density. 0.93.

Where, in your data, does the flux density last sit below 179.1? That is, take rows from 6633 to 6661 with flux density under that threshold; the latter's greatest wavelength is 6647.15 Angstrom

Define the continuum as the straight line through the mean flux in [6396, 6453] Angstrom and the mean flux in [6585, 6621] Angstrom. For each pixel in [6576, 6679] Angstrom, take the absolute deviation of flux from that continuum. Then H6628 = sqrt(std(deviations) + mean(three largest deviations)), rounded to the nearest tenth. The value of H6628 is 3.4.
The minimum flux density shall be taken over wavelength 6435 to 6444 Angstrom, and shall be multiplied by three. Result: 533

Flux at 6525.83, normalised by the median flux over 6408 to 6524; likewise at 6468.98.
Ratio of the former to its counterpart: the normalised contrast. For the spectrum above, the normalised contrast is 1.04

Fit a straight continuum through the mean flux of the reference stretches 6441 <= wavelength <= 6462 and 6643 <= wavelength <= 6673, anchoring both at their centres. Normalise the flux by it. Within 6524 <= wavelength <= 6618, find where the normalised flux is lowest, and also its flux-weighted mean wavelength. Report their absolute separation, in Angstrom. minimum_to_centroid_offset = 24.8 Angstrom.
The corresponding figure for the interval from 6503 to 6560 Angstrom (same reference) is 15.0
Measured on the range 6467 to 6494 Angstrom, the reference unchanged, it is 12.0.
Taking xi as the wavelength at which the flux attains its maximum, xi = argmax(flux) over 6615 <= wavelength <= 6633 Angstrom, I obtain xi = 6625.76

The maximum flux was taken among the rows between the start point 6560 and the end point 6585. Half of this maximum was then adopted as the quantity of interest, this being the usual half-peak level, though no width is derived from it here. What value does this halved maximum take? 95.6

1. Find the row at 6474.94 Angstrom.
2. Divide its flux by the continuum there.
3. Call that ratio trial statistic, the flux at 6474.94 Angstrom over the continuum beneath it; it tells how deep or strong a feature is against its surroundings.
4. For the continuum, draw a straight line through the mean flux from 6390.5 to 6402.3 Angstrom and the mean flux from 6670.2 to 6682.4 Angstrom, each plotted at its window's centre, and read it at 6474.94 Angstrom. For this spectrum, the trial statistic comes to 0.980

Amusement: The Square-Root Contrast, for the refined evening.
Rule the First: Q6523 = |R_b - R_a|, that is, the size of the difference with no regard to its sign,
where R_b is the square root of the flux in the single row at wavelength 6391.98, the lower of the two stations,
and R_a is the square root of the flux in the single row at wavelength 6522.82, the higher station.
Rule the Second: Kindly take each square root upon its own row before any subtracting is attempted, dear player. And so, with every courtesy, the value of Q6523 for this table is 0.37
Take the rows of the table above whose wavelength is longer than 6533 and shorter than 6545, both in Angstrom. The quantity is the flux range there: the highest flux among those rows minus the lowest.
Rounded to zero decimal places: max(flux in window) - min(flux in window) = 11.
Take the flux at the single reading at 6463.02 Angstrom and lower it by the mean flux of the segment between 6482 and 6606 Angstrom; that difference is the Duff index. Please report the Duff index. -7.2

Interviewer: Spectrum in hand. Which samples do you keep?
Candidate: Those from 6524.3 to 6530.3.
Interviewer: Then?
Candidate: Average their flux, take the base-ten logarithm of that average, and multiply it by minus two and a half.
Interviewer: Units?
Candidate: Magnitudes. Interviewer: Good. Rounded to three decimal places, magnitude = -5.585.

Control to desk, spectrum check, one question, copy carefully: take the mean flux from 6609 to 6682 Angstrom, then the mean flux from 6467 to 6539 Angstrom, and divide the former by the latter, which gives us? 1.05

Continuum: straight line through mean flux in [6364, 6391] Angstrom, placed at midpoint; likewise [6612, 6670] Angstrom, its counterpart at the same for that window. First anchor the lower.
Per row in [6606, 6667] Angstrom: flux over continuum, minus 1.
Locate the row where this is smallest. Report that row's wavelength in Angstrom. 6647.15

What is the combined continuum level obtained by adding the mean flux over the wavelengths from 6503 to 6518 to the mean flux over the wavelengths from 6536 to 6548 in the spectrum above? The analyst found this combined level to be 344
